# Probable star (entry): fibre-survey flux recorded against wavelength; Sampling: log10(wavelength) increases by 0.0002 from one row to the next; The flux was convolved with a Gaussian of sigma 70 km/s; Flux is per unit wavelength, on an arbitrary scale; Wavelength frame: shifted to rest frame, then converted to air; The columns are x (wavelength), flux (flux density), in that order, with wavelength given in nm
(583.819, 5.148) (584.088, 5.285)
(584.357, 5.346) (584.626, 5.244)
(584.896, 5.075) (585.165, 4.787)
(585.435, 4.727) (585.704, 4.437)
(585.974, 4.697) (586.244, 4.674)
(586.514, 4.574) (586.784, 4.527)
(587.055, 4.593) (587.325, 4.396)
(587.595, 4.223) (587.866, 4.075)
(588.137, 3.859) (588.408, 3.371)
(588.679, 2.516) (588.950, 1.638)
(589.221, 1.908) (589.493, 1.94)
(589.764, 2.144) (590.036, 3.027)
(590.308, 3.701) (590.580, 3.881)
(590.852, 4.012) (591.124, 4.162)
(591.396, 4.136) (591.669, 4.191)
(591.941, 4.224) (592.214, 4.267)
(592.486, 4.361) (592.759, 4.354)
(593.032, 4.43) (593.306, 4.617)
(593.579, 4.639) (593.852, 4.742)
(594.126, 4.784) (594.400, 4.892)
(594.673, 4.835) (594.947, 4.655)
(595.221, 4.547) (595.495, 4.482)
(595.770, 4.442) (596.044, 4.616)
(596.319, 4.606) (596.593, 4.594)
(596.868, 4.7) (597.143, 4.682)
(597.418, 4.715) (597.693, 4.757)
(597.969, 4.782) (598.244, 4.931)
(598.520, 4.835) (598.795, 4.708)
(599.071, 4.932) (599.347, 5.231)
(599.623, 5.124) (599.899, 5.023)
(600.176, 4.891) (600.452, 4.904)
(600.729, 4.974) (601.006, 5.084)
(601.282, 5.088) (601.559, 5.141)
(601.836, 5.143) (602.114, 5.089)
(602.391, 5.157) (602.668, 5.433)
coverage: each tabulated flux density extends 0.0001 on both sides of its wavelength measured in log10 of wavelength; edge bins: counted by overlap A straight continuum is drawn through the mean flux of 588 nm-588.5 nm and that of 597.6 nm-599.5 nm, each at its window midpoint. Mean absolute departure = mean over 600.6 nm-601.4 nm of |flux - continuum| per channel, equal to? 0.14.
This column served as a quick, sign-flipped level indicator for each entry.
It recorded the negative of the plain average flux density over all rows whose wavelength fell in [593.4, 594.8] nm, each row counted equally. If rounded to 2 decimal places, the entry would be -4.78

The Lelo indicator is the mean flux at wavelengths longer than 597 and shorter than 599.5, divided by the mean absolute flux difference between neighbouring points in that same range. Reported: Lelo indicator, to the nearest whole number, 39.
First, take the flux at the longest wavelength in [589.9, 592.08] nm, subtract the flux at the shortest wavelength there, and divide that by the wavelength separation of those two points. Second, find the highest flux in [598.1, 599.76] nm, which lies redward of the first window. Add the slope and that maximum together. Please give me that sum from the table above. 5.86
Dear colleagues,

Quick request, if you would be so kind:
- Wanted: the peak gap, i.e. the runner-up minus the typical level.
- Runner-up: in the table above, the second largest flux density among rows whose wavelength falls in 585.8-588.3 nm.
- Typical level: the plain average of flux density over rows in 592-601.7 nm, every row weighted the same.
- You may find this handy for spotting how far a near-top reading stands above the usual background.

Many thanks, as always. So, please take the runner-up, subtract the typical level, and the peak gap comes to -0.1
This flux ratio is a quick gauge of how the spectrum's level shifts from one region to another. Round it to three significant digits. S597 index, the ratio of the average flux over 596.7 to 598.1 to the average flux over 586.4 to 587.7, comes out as 1.06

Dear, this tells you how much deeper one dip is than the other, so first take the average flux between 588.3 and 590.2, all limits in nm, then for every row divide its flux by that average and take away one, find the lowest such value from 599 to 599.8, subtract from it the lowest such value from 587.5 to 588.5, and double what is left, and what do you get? 1.3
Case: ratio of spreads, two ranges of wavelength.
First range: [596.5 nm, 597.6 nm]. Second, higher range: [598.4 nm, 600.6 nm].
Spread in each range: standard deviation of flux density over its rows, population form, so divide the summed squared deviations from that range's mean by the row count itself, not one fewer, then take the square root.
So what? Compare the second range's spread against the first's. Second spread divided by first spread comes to 3.3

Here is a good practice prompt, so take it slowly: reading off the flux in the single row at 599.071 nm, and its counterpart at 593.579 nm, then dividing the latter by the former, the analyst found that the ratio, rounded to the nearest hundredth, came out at 0.94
